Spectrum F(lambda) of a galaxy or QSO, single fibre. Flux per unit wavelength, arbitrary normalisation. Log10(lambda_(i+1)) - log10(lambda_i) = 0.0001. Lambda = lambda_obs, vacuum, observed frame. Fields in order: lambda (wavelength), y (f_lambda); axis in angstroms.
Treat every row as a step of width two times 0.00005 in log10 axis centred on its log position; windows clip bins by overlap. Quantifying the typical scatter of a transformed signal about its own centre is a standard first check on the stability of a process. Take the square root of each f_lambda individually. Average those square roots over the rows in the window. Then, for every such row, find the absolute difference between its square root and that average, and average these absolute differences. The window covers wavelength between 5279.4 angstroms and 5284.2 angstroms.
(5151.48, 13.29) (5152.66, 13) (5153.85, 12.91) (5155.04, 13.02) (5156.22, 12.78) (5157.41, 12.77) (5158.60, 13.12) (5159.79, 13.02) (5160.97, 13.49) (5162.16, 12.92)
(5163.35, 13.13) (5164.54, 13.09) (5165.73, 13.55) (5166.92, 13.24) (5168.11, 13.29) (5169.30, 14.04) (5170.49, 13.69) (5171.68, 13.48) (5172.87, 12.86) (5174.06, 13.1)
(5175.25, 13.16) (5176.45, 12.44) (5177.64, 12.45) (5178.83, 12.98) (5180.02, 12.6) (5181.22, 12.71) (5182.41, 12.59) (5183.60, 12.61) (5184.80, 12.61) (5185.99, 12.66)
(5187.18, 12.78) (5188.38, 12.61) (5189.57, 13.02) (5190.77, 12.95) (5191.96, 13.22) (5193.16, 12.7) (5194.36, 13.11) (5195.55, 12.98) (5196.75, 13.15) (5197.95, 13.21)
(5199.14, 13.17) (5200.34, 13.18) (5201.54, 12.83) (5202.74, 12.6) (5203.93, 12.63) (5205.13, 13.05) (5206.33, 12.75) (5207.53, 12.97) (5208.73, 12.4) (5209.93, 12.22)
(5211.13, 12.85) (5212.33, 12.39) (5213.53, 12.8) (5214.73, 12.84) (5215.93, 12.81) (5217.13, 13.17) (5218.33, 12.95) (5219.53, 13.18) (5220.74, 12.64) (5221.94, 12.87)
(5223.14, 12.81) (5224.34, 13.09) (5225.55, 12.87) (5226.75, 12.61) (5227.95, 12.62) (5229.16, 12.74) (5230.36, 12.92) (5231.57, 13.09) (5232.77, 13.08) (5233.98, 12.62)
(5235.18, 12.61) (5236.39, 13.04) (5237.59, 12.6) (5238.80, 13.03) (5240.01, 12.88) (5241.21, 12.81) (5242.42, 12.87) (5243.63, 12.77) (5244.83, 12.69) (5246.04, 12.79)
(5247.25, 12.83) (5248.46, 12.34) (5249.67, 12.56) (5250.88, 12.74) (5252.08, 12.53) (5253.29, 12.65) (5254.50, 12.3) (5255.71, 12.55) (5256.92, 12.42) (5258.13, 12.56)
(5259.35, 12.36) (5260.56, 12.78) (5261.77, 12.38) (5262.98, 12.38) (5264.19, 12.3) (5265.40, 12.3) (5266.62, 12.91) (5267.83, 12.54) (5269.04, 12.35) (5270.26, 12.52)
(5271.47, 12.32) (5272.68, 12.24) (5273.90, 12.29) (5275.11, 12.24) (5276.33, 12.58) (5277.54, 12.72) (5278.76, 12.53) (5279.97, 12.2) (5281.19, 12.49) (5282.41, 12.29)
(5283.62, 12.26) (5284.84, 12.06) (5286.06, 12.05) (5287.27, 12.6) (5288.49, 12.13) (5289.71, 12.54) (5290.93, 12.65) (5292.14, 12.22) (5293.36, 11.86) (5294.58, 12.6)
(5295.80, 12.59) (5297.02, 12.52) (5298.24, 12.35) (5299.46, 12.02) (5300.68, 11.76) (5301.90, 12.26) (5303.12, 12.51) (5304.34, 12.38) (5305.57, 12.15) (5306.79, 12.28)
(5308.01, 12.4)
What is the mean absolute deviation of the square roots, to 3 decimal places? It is 0.013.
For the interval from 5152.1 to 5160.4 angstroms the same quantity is 0.015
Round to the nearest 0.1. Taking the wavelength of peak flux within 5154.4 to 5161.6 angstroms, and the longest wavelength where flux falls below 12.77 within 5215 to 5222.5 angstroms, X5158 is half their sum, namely 5190.9 angstroms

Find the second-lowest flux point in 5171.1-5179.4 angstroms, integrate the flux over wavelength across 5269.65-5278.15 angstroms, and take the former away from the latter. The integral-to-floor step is 93.1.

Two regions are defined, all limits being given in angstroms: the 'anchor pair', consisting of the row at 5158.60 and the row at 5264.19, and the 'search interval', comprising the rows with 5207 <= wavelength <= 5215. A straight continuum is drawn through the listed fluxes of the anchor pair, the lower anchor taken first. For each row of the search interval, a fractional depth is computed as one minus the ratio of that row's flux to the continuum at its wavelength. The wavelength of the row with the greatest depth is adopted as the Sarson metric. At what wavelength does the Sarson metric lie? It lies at 5209.93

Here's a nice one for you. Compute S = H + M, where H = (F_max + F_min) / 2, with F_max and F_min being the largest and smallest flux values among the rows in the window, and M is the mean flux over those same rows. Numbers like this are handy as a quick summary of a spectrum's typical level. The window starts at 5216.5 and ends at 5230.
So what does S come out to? 25.8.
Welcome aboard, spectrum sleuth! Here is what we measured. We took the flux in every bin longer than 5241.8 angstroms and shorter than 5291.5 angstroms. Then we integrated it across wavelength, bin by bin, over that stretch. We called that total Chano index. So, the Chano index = 620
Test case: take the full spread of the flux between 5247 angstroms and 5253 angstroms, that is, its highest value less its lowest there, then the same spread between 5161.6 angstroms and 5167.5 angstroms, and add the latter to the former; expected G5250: 1.12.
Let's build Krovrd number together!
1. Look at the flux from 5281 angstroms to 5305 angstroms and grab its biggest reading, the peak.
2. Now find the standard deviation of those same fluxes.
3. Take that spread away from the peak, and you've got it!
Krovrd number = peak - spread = 12.4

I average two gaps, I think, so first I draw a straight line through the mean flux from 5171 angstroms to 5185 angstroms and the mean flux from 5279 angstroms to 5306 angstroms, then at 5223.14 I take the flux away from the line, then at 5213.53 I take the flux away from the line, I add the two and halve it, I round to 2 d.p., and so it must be -0.18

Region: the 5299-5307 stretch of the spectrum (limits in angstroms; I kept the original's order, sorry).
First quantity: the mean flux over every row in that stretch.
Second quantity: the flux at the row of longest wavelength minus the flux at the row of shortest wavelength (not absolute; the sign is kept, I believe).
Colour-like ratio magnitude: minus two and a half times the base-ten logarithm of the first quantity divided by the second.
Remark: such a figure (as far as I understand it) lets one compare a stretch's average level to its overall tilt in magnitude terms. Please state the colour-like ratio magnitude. -4.18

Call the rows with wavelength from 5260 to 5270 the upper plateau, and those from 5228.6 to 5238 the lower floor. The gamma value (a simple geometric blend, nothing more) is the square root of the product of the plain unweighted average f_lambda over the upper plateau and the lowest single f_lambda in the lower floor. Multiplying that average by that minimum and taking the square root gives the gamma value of 12.5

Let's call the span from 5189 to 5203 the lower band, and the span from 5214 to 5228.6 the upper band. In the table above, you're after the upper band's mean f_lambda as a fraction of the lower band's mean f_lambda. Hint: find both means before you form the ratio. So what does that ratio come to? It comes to 0.989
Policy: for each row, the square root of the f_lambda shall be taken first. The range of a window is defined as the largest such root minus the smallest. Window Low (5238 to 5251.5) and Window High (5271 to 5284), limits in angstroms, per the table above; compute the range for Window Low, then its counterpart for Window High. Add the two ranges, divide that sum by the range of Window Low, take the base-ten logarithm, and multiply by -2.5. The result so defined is -0.61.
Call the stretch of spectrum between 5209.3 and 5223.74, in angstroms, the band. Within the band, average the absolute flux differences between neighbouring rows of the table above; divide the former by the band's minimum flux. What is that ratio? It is 0.0239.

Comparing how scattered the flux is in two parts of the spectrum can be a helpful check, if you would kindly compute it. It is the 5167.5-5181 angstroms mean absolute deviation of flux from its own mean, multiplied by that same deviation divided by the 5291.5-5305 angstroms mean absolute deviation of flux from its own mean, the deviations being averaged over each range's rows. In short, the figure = 0.67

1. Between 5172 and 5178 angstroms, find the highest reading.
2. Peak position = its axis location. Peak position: 5175.25 angstroms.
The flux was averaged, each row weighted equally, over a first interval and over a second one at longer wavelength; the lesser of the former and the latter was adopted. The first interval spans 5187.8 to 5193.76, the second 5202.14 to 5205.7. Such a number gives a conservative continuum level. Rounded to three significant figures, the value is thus 12.8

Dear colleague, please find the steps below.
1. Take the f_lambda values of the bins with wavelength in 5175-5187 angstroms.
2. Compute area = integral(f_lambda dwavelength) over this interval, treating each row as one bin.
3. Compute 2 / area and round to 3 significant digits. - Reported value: 0.0132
